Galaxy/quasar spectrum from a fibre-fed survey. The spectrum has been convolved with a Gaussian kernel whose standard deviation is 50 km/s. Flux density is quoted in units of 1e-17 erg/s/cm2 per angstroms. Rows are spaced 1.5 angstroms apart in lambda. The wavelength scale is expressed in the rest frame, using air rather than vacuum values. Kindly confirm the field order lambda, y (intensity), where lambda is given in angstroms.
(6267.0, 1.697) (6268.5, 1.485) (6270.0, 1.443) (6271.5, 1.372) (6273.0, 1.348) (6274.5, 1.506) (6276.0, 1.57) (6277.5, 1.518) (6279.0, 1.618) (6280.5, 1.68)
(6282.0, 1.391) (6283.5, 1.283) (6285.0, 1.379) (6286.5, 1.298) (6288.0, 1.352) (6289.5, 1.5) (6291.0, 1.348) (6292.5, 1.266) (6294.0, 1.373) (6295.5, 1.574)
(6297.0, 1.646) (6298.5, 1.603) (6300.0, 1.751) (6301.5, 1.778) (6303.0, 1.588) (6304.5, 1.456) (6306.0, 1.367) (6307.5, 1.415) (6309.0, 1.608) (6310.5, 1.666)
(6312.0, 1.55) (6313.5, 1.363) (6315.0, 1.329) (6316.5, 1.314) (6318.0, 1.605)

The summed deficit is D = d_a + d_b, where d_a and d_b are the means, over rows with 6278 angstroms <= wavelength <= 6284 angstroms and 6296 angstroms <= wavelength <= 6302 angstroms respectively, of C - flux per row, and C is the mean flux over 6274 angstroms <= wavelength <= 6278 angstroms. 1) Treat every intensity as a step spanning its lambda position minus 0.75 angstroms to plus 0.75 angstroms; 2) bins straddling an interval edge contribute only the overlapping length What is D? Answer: -0.12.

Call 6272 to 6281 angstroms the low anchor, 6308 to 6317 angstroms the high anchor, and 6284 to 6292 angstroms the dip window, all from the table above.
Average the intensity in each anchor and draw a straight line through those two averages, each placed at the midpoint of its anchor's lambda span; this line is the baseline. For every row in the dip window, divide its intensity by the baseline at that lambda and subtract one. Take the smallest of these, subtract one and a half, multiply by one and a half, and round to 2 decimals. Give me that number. -2.47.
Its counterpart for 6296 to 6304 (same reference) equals -2.15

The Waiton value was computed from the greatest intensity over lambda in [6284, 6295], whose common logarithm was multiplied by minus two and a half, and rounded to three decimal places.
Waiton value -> -0.440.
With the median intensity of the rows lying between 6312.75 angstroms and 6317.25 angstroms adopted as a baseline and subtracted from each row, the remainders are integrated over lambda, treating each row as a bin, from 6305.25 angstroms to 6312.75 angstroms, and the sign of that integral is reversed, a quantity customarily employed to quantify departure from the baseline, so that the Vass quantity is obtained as -1.4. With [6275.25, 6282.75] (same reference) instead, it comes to -1.7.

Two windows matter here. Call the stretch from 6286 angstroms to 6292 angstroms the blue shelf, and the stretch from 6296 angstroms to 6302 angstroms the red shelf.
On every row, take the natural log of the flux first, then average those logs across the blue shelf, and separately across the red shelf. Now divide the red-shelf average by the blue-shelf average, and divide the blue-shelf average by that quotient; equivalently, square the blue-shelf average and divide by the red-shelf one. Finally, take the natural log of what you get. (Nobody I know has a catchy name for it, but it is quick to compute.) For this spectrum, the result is -1.7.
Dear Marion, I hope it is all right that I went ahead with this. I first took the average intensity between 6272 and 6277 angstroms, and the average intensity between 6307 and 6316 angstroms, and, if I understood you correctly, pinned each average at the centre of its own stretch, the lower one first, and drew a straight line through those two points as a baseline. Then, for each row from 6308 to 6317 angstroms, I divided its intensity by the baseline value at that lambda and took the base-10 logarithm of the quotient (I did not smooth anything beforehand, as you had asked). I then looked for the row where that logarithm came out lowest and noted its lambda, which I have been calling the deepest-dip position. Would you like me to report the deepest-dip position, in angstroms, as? 6316.5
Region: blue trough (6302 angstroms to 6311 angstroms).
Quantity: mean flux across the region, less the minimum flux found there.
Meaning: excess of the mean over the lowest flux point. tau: 0.15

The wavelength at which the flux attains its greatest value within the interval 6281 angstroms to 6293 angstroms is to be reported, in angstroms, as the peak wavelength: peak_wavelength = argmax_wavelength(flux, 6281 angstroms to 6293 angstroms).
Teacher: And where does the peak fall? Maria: 6289.5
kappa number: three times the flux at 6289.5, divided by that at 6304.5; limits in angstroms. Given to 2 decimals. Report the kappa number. 3.09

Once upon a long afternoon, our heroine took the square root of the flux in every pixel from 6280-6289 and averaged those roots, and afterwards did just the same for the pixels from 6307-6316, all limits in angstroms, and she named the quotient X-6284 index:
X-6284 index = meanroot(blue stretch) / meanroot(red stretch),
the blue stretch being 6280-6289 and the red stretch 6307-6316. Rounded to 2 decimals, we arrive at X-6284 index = 0.97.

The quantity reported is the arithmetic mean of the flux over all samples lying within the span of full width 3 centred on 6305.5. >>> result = 1.41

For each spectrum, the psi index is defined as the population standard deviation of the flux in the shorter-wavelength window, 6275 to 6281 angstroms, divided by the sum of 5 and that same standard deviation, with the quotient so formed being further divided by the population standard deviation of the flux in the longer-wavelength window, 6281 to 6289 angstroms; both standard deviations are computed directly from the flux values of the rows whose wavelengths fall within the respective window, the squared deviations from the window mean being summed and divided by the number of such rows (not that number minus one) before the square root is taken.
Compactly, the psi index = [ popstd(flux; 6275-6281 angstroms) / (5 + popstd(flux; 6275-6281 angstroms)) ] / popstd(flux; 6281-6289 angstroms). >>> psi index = 0.27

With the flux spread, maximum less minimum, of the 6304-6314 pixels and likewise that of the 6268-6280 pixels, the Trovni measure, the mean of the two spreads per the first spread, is 0.95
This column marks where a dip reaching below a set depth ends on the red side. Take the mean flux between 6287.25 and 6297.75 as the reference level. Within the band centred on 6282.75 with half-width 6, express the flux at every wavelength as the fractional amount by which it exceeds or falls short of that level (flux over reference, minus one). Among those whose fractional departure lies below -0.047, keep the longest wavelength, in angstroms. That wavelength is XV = 6288.0 angstroms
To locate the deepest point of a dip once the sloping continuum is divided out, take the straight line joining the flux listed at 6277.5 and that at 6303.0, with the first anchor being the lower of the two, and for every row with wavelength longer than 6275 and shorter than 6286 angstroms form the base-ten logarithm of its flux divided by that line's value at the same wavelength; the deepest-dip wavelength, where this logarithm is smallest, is 6283.5 angstroms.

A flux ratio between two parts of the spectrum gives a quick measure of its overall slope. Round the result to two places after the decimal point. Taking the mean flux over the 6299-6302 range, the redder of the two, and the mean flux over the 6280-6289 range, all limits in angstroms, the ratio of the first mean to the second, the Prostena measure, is 1.26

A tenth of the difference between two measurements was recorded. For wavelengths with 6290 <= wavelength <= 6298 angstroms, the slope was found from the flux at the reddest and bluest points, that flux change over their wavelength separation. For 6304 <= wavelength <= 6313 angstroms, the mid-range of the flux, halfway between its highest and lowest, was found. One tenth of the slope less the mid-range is -0.147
